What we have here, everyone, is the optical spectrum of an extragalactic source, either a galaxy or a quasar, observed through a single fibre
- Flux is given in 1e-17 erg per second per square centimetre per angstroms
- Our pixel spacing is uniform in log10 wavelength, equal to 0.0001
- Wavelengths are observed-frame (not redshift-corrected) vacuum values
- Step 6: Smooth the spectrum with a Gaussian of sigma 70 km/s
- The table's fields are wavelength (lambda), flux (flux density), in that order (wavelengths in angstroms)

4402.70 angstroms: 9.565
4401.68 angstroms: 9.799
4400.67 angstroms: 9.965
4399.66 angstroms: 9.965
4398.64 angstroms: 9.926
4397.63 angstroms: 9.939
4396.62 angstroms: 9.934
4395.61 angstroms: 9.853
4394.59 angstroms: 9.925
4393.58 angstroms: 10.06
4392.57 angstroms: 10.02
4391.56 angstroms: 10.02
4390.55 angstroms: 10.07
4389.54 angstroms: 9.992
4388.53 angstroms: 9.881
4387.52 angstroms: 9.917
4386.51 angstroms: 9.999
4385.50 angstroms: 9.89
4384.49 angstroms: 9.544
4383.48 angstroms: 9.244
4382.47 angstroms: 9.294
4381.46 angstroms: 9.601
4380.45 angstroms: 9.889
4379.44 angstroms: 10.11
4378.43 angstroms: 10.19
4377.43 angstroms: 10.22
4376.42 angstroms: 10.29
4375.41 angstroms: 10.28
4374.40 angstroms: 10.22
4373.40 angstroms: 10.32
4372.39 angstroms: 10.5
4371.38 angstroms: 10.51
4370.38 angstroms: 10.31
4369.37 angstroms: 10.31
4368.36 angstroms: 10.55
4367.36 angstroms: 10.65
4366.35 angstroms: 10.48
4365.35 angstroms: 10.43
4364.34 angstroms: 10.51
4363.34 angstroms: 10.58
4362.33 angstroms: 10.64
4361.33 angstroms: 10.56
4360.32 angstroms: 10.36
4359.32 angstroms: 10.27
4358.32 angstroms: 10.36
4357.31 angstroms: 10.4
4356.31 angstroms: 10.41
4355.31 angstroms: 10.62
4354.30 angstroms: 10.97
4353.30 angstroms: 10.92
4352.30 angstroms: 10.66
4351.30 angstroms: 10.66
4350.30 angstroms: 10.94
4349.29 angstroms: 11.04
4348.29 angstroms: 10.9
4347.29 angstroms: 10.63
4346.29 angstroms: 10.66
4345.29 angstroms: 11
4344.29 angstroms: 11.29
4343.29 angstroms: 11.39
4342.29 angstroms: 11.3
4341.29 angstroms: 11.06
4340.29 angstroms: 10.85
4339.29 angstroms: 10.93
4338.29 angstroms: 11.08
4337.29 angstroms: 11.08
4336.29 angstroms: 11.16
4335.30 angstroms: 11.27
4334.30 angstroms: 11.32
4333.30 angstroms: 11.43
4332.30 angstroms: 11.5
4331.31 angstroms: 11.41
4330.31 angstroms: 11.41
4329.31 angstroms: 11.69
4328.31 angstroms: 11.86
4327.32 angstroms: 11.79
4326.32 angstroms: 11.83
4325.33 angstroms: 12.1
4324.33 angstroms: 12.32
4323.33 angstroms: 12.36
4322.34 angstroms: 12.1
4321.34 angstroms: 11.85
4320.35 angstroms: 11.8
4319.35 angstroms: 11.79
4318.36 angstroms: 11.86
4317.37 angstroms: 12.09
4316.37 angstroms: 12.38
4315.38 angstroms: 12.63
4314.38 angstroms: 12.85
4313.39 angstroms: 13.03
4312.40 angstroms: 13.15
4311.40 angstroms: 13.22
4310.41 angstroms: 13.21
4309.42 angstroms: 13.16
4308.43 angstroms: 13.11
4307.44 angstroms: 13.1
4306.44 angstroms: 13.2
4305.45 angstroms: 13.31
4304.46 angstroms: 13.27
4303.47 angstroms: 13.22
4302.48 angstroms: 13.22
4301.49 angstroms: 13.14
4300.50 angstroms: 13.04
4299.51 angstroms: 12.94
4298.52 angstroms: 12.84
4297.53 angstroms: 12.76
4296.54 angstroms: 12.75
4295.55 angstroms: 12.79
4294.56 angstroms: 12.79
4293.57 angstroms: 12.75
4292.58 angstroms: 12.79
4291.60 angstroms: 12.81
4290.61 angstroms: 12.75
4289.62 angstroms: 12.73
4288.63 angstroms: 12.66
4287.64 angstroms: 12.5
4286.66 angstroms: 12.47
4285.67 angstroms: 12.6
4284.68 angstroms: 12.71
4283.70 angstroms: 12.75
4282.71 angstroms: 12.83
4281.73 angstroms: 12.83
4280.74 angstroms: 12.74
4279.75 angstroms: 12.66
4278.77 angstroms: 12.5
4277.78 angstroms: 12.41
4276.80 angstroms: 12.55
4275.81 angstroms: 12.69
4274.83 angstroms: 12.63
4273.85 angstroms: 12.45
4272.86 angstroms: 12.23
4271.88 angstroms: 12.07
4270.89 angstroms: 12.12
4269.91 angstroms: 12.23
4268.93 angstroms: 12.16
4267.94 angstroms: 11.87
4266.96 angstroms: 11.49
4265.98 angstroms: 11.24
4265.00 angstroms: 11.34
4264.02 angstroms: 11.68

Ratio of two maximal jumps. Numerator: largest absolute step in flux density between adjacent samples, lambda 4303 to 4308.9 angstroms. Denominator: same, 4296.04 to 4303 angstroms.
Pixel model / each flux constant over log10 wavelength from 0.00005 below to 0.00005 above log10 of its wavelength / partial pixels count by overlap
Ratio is 1.1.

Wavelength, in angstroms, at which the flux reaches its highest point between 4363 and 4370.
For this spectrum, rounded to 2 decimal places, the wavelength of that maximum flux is 4367.36 angstroms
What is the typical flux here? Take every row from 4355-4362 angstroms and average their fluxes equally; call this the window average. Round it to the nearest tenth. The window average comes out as 10.4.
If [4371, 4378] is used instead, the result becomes 10.3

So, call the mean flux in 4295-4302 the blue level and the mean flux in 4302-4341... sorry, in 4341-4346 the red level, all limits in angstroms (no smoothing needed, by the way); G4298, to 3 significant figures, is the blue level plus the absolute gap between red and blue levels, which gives 14.6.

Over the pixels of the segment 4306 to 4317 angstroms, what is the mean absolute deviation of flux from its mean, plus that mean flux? 13.2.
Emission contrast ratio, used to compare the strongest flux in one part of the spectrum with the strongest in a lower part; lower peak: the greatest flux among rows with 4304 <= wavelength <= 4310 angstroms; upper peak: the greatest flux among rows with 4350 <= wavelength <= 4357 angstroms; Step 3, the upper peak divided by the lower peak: 0.82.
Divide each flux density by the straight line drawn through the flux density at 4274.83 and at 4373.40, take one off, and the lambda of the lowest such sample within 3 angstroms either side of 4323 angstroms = 4320.35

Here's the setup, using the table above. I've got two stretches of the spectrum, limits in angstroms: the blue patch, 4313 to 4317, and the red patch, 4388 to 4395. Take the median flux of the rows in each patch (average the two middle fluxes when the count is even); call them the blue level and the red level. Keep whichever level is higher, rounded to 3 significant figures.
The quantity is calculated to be 12.7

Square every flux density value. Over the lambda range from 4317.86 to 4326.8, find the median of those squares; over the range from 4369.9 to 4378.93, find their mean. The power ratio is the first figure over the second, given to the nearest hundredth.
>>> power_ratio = 1.32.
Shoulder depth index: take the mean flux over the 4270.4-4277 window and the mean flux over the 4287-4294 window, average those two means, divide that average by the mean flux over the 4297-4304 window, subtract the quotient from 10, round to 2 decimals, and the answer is 9.04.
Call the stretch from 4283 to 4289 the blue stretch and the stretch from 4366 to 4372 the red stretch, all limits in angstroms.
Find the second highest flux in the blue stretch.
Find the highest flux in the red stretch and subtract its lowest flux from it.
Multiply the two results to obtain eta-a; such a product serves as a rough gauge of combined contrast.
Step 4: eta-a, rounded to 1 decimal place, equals 4.3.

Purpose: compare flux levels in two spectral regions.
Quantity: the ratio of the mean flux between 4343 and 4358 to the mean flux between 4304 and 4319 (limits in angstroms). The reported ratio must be 0.84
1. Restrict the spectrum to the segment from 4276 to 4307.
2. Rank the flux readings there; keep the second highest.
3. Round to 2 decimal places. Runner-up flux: 13.27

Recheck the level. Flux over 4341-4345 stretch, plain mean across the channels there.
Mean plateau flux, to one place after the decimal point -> 11.3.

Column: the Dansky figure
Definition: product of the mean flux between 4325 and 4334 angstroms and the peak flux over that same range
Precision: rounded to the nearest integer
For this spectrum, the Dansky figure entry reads 141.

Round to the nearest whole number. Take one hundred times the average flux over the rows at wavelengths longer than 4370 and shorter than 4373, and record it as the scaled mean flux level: 1044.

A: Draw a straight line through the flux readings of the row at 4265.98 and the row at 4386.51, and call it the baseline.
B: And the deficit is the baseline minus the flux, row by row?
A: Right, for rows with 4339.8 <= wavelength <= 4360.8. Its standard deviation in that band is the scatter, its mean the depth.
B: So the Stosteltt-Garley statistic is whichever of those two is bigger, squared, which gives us 0.08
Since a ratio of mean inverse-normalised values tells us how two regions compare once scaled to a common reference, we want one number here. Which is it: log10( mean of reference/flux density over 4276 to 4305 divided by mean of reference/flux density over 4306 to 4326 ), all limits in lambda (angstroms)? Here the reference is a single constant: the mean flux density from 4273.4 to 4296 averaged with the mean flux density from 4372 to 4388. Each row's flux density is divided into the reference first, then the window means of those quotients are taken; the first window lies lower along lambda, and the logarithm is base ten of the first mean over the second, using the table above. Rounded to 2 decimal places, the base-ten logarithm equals -0.01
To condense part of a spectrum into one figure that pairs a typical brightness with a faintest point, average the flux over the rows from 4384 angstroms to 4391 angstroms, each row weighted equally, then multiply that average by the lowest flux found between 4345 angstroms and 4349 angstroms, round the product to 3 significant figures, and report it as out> 105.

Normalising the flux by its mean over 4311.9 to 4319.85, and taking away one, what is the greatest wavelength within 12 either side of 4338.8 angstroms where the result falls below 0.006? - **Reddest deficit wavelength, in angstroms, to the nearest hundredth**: 4350.30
